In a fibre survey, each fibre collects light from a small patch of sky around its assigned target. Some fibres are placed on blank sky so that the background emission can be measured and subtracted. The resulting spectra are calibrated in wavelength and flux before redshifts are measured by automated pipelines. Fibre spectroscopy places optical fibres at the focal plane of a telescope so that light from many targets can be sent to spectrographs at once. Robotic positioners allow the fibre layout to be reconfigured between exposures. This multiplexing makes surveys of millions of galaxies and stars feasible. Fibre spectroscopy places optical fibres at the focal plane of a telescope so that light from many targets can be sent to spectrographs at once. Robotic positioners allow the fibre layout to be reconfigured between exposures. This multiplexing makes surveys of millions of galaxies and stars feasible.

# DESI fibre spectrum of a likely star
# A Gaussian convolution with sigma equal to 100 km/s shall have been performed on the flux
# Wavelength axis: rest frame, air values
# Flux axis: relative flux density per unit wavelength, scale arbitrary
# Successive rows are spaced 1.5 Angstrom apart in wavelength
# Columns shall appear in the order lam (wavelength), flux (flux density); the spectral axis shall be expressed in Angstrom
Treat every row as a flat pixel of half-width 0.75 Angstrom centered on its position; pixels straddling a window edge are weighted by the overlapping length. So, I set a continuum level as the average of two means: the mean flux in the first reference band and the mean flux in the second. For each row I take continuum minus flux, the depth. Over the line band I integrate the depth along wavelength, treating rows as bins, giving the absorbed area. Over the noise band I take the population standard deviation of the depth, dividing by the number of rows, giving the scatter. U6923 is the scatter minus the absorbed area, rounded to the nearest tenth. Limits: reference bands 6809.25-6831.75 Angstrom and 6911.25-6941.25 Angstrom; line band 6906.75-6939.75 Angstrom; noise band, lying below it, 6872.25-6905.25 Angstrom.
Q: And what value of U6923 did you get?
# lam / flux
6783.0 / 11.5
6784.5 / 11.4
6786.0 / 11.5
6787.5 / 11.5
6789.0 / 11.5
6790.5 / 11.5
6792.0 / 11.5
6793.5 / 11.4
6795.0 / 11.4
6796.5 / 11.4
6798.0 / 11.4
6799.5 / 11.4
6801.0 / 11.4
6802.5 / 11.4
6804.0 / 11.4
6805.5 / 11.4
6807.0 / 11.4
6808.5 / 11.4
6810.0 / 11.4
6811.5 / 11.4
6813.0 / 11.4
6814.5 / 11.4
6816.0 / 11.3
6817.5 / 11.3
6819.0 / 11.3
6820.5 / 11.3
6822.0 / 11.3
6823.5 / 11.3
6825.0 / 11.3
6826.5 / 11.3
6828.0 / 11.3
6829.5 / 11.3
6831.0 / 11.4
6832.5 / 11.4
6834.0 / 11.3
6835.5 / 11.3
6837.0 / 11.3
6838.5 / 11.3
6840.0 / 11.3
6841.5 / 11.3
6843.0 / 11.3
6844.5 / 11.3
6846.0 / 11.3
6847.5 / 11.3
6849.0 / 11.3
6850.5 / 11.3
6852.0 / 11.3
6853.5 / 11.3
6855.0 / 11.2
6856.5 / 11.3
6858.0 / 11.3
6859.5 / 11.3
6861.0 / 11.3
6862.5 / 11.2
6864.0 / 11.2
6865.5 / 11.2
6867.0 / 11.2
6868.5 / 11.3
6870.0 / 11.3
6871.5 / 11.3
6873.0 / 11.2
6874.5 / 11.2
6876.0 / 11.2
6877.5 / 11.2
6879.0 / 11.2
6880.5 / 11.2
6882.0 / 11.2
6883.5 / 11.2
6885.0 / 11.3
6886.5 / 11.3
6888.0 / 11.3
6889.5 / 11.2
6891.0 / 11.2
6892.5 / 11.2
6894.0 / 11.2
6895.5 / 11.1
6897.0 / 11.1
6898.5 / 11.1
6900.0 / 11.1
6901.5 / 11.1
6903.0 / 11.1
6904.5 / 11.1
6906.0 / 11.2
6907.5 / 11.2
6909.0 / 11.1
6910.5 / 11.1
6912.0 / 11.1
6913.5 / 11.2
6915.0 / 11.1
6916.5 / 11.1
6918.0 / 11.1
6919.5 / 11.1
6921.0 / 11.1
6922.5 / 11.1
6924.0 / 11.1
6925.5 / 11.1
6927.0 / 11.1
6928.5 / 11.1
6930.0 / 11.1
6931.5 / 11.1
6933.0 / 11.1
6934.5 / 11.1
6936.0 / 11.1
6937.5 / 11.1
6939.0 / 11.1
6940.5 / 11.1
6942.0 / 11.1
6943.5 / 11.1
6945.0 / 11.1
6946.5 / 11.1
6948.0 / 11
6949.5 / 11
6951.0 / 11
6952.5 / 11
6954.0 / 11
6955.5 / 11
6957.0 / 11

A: -3.6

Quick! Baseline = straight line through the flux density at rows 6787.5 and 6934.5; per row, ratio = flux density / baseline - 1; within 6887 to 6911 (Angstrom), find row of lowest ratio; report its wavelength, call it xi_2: 6895.5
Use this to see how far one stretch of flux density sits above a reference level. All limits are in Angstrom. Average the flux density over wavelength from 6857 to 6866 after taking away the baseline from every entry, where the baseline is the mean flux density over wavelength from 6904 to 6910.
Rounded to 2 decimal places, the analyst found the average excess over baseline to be 0.10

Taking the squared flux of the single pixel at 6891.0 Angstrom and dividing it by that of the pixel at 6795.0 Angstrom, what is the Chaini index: 0.965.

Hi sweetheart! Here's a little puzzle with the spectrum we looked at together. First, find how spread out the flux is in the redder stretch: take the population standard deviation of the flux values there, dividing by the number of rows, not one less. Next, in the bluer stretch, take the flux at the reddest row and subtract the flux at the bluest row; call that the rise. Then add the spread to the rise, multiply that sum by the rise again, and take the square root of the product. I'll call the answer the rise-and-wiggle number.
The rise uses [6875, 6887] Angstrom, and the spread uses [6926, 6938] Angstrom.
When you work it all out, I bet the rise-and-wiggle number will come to 0.10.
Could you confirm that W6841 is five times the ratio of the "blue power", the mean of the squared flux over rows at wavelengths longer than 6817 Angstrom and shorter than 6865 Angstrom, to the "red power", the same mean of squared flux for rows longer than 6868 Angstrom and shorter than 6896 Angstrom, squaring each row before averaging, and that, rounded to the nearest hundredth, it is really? 5.06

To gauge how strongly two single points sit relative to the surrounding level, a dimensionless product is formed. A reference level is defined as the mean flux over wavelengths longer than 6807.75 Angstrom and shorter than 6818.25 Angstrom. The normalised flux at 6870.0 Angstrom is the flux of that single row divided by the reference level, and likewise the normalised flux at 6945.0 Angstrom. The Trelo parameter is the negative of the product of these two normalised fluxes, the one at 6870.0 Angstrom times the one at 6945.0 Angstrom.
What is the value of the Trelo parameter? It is -0.97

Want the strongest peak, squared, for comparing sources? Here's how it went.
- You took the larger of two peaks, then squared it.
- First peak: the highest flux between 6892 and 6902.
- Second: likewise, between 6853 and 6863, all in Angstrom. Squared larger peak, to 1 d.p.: 127.7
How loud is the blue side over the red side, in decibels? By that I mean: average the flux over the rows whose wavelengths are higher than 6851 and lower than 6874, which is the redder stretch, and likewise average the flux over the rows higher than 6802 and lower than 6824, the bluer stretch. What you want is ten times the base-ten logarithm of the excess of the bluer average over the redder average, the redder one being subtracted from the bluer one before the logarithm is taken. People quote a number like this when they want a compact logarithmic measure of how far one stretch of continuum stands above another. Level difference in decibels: -10.0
